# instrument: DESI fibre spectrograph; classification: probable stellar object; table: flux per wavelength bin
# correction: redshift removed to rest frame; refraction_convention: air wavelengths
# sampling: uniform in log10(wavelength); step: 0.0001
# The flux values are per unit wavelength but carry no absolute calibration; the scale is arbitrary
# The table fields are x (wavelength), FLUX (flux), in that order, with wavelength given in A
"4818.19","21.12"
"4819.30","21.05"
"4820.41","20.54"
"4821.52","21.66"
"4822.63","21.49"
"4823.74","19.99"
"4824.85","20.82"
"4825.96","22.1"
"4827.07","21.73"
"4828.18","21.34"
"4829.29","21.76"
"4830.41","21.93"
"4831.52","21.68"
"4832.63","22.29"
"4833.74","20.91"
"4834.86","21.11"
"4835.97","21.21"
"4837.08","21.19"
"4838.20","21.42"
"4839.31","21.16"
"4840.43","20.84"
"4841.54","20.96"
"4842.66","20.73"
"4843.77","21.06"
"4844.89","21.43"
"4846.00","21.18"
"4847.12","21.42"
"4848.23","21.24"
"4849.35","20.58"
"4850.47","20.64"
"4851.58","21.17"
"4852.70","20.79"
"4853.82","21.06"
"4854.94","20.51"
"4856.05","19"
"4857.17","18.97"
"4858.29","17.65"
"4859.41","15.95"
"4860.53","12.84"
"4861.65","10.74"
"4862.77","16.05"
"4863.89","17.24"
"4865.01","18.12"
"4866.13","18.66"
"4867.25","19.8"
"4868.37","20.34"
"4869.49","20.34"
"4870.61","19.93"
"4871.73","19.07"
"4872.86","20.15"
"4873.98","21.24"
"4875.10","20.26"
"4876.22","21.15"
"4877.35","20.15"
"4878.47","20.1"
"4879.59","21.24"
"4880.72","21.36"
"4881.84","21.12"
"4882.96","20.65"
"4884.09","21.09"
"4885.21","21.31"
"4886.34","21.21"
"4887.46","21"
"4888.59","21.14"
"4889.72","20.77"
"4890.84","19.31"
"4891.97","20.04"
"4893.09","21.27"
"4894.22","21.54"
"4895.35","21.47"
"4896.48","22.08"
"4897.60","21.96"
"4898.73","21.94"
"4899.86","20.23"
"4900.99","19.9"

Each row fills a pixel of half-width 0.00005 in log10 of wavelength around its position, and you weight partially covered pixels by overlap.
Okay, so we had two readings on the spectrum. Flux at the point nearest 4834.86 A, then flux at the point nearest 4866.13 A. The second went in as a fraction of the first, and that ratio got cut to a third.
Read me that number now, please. 0.295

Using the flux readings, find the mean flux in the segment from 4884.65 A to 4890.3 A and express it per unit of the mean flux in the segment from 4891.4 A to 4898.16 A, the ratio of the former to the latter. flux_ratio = 0.99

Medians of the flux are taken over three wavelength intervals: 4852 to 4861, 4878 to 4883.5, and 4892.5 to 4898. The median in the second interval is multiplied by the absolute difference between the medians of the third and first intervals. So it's 54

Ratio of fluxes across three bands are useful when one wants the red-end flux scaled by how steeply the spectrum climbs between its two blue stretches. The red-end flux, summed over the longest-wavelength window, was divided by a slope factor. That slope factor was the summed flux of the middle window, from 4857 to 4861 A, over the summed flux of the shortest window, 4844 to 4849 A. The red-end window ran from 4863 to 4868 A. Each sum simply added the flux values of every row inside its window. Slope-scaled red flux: 96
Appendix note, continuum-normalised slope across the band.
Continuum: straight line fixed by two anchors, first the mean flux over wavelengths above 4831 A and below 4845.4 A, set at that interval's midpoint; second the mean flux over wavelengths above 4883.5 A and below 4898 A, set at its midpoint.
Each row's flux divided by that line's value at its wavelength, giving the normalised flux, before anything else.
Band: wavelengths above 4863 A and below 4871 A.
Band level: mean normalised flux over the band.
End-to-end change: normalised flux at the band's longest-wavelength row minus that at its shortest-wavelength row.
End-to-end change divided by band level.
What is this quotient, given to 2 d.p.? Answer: 0.14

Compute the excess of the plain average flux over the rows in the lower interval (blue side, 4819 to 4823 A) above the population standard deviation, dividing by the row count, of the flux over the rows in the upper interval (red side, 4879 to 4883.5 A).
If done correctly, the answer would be 20.9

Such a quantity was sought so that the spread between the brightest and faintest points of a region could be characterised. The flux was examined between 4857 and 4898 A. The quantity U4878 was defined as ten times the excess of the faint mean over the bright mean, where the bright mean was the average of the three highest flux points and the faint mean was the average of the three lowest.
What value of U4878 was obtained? -87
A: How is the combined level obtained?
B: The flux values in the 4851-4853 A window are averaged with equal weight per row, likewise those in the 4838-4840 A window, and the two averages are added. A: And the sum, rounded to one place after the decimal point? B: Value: 42.3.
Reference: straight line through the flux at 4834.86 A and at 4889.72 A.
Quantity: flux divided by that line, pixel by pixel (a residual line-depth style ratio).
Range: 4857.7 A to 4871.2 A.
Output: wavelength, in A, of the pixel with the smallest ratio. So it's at 4861.65 A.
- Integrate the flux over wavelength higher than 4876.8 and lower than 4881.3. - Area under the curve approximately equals 93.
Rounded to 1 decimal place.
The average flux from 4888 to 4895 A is 20.7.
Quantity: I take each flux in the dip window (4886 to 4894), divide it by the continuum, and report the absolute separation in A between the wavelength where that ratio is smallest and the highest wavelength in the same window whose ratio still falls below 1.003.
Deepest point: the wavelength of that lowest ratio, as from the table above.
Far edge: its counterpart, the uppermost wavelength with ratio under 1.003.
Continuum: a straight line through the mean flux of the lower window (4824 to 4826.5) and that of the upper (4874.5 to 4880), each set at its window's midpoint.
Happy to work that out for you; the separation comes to 1.1 A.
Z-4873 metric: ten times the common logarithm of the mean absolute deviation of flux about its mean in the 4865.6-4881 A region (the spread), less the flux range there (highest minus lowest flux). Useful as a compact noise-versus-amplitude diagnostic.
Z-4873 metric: -5.1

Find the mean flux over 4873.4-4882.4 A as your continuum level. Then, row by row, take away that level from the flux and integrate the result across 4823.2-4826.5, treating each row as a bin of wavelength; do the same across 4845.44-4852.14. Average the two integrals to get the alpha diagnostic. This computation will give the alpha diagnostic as 0.9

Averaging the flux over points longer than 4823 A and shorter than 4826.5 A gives 21.0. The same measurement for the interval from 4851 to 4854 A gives 21.0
